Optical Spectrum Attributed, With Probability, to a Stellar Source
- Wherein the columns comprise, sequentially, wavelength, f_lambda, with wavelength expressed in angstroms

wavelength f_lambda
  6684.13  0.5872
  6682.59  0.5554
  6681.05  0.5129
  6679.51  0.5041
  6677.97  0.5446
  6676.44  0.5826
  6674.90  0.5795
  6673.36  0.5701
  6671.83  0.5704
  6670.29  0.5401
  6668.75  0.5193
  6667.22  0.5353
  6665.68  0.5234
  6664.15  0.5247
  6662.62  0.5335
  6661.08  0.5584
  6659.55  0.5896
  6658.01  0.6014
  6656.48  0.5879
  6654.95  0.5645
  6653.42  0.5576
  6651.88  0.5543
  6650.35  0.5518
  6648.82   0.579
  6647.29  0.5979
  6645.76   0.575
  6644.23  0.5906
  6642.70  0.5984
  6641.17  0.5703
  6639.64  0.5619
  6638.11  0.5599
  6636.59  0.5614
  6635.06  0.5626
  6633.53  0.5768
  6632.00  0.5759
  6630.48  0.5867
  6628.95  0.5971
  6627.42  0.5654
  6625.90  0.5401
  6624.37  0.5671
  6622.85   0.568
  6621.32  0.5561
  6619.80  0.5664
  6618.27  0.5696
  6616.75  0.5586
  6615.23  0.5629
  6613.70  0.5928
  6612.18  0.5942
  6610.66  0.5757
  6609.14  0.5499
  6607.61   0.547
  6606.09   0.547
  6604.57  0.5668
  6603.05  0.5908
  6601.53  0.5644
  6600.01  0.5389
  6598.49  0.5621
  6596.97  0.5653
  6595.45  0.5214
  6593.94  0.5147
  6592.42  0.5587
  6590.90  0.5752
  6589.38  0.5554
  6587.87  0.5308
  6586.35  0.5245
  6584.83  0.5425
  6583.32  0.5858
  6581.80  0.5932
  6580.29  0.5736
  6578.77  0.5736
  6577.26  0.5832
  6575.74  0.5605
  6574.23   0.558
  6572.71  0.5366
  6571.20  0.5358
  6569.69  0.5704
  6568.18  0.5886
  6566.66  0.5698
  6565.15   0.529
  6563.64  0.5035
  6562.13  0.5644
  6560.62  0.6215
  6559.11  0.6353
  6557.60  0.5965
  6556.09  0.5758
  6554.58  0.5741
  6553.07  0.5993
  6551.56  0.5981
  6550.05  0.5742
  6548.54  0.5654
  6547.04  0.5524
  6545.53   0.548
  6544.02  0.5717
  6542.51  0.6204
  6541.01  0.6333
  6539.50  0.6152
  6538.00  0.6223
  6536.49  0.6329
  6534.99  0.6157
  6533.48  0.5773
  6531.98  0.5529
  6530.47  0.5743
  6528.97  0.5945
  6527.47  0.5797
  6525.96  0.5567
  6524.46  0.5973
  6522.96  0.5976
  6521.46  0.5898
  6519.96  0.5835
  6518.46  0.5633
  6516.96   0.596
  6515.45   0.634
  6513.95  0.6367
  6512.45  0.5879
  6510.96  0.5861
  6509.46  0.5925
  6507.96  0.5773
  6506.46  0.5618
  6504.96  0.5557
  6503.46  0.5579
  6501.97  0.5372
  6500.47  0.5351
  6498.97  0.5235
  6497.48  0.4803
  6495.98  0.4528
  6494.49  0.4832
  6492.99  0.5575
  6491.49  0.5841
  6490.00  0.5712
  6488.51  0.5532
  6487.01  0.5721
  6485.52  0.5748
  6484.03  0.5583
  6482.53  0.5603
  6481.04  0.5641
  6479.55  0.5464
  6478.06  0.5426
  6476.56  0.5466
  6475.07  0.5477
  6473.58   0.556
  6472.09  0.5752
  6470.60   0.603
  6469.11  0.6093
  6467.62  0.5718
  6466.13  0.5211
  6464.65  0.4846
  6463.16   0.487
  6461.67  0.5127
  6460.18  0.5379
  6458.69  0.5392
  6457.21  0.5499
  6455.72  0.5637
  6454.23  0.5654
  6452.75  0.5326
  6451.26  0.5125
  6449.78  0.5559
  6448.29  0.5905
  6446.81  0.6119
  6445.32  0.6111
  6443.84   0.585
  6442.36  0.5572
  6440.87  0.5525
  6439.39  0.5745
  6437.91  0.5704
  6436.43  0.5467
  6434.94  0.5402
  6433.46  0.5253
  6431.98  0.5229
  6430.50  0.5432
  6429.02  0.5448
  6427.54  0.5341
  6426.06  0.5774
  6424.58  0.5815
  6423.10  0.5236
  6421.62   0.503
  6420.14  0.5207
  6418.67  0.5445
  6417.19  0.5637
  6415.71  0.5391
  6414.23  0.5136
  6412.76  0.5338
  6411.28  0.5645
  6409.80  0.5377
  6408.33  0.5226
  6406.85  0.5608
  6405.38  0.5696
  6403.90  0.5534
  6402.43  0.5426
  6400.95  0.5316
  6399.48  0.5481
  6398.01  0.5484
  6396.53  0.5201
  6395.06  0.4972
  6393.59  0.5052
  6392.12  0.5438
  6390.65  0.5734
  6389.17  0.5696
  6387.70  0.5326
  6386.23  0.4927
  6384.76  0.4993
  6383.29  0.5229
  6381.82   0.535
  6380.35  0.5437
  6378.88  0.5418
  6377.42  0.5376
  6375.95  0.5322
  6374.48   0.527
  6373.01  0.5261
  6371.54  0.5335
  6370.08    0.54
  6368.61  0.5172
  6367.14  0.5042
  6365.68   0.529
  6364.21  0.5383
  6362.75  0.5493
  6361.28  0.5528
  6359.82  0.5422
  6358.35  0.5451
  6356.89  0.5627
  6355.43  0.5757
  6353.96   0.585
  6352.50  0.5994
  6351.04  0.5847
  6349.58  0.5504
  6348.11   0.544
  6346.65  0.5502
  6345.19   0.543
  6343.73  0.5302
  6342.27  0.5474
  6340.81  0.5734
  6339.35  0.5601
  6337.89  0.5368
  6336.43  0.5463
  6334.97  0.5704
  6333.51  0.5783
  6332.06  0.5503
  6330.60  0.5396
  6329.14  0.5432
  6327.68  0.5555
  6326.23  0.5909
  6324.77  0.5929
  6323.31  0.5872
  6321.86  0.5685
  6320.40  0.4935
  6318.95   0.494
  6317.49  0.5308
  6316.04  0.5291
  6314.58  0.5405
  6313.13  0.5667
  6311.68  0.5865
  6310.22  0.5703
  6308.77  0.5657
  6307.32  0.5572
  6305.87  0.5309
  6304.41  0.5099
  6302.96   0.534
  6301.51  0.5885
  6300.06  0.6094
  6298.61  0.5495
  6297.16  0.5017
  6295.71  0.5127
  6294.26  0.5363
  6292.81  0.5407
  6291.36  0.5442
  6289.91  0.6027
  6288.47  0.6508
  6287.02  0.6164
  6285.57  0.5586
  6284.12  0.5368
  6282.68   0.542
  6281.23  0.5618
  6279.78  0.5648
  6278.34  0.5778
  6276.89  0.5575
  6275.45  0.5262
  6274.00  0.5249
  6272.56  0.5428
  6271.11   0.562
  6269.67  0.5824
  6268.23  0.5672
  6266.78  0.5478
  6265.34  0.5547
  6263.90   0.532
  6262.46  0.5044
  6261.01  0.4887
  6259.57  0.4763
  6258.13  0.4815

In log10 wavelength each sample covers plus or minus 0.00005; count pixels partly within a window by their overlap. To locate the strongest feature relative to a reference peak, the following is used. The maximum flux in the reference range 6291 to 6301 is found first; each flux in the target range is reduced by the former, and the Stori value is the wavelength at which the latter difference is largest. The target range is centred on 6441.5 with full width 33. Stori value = 6446.81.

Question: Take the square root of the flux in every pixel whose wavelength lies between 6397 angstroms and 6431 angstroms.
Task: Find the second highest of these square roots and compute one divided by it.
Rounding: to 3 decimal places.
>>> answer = 1.316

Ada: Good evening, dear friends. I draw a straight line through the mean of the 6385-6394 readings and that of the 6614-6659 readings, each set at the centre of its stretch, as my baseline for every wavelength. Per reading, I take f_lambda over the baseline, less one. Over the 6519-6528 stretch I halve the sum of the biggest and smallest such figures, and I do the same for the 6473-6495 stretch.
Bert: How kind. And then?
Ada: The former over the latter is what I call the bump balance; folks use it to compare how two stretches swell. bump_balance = -1.3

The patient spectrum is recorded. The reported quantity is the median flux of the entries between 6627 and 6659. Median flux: 0.575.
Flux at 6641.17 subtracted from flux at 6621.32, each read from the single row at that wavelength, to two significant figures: -0.014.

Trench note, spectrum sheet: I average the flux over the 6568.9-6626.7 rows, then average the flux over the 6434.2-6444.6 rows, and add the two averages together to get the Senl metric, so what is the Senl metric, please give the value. 1.12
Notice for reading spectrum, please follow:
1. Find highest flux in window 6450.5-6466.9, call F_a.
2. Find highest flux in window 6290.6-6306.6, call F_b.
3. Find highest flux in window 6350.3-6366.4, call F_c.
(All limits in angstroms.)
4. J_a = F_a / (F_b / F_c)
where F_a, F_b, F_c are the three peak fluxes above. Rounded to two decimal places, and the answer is 0.56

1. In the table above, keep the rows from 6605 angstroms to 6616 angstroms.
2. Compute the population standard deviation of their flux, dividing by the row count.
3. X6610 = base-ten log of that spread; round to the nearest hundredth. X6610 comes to -1.72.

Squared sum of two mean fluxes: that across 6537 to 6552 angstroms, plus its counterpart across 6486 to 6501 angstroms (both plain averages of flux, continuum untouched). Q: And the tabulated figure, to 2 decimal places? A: 1.26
